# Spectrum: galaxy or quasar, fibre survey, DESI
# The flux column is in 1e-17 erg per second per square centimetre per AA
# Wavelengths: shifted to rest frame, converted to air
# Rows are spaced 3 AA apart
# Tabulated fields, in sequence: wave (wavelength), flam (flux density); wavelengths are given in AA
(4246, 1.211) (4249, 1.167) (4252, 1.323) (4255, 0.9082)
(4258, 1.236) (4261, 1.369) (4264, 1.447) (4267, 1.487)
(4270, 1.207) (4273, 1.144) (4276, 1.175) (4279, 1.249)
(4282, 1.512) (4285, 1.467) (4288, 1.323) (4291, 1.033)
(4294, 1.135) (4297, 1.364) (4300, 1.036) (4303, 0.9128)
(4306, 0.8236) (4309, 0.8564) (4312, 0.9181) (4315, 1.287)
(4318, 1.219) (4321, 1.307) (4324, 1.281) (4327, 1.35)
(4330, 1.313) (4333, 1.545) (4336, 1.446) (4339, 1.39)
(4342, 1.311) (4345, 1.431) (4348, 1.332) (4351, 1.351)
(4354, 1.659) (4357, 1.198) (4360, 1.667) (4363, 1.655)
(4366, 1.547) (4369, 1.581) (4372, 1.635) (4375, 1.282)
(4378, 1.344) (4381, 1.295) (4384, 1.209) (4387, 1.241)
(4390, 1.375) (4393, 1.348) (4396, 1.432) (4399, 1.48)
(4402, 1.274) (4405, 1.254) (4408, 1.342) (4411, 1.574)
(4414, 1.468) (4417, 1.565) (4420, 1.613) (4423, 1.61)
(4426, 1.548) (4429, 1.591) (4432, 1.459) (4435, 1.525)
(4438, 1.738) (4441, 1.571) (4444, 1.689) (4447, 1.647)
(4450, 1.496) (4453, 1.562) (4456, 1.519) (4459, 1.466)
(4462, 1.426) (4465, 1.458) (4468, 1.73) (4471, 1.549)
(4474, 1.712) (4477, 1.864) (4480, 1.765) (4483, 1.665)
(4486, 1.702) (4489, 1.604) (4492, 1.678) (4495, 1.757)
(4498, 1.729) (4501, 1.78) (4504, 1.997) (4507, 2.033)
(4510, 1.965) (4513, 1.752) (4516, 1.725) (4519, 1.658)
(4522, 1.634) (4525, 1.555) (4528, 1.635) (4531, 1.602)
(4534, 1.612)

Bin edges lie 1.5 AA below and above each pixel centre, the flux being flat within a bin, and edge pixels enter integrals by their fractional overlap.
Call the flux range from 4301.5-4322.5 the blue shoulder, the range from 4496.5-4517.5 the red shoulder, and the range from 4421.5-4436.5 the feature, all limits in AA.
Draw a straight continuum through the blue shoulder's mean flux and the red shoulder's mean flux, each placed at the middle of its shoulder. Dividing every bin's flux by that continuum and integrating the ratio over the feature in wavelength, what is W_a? 15.2 AA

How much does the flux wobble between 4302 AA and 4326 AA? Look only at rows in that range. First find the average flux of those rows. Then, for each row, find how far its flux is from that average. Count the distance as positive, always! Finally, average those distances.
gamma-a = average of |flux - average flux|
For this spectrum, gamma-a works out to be 0.20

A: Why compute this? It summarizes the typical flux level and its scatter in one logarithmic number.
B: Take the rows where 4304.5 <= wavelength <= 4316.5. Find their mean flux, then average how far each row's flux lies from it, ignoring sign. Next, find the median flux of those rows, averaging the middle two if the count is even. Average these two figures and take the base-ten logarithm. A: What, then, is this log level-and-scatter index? -0.282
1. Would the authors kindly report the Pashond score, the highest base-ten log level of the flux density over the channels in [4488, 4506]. 0.30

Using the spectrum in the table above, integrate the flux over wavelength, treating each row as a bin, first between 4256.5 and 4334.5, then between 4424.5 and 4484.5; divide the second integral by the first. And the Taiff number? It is 1.0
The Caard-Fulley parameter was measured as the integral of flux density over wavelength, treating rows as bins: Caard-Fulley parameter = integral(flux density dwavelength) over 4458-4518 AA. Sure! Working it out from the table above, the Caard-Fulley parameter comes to 103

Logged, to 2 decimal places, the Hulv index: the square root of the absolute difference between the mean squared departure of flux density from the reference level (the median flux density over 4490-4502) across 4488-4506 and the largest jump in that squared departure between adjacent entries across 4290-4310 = 0.58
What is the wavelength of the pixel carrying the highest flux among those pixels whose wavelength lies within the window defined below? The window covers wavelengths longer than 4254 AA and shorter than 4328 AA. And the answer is 4282 AA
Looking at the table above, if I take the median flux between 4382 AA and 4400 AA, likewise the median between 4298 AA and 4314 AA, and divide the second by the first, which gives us 0.67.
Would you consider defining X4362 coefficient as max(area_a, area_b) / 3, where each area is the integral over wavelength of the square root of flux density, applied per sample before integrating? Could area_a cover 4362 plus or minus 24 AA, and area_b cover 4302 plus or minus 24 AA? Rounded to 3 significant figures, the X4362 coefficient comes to 19.1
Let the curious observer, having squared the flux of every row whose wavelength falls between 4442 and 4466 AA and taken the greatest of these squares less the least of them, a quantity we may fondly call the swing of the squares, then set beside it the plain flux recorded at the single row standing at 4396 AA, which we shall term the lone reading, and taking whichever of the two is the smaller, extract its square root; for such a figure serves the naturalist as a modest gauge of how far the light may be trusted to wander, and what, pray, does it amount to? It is 0.91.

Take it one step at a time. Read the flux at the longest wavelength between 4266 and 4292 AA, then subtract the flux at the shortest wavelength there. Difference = -0.45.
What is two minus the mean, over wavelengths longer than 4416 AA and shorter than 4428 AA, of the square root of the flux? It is 0.74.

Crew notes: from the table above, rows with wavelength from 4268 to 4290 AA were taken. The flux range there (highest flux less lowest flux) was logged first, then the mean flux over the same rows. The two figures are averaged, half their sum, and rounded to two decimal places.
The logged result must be 0.83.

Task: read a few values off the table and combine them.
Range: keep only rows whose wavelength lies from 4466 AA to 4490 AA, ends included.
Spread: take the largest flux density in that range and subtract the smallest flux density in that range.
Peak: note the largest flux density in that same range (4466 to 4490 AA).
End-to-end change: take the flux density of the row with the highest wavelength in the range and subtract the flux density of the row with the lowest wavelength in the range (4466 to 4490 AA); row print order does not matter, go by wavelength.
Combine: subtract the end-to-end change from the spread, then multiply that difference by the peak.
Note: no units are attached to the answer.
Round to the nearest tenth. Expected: 0.8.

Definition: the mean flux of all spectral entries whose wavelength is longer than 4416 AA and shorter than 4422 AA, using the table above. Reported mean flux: 1.59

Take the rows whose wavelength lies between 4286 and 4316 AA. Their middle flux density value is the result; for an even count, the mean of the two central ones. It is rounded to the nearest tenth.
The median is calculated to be 1.0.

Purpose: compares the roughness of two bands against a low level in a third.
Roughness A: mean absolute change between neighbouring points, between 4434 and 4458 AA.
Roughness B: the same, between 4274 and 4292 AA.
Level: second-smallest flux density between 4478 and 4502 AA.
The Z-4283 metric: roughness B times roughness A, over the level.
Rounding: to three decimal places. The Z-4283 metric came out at 0.011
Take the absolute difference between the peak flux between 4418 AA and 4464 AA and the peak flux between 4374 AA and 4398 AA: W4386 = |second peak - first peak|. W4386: 0.31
